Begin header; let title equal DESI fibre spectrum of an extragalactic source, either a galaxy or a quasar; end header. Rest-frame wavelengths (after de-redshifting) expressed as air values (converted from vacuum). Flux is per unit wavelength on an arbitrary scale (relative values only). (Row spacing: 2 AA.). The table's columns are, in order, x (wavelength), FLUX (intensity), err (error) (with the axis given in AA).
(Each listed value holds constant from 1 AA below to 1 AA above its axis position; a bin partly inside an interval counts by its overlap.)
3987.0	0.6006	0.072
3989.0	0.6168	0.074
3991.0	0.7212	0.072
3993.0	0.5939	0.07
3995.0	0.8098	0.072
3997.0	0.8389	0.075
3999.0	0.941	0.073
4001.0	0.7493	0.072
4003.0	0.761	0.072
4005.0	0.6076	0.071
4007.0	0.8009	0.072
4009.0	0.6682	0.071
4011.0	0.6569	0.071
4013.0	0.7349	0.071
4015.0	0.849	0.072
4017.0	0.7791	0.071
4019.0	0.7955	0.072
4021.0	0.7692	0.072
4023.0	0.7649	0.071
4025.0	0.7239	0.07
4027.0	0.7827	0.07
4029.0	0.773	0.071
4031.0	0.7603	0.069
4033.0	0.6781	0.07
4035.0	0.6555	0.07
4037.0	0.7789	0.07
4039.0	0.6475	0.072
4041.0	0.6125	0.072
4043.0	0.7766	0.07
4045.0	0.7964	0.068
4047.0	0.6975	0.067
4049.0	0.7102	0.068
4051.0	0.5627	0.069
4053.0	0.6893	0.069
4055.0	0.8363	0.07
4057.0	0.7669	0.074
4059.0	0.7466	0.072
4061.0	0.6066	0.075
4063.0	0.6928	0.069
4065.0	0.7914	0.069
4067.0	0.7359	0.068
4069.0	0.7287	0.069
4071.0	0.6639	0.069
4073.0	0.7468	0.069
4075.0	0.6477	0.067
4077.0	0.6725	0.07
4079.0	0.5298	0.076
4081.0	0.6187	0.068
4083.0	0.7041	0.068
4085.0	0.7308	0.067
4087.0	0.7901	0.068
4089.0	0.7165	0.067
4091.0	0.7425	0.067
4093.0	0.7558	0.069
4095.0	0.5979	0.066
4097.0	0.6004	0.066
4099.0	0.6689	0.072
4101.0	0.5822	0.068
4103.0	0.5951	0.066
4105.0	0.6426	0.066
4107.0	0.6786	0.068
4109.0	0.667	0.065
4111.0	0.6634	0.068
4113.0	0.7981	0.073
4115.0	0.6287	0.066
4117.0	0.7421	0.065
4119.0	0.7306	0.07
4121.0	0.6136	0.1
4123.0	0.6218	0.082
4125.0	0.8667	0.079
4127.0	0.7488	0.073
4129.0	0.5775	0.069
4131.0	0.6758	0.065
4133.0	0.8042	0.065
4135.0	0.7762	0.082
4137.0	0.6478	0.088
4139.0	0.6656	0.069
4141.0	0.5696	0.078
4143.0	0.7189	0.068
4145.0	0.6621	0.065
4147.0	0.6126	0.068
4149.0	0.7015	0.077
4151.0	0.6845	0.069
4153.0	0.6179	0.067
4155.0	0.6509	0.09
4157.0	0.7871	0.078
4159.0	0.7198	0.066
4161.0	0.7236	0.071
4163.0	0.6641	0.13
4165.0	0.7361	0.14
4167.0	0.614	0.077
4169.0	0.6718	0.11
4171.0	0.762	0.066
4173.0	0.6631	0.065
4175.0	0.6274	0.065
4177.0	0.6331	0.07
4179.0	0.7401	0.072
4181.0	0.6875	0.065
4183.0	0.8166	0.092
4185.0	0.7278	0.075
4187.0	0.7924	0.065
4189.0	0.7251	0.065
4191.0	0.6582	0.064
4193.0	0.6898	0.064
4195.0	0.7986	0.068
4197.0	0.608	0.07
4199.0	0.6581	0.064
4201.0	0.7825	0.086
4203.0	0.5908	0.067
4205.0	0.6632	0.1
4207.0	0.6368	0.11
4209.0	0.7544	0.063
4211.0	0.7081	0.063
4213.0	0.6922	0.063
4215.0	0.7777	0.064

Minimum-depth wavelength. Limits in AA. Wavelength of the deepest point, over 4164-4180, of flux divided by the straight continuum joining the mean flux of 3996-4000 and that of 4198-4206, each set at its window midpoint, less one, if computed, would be 4167.0 AA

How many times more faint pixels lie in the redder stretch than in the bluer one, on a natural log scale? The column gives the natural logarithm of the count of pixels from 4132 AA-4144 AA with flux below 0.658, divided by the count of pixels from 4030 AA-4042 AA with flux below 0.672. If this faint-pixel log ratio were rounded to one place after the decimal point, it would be -0.4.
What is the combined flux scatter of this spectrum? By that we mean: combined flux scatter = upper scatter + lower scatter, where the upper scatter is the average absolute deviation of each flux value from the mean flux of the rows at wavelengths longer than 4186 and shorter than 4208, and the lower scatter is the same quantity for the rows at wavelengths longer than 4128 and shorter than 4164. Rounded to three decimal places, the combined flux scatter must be 0.113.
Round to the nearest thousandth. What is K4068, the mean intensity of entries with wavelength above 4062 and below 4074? 0.727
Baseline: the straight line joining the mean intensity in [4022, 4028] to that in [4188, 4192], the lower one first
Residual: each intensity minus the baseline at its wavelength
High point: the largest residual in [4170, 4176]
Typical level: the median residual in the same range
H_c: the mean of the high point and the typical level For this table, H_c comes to 0.014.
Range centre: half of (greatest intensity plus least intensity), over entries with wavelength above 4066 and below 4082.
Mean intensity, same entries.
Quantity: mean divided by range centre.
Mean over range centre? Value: 1.05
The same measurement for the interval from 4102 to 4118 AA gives 0.97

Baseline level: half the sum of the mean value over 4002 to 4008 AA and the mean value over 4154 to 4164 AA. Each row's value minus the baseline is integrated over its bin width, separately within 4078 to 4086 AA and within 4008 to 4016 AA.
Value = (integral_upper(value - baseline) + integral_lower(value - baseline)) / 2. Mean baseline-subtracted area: -0.2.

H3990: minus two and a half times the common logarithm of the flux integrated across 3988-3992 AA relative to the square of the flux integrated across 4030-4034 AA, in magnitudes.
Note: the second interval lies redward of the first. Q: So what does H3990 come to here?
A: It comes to 1.2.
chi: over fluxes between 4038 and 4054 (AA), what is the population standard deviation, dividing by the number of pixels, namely 0.073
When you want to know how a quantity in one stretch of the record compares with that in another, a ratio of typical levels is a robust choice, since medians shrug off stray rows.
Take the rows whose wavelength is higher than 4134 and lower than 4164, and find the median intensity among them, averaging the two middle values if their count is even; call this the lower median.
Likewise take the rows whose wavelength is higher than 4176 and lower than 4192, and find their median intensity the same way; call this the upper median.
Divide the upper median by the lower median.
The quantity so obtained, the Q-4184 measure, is 1.09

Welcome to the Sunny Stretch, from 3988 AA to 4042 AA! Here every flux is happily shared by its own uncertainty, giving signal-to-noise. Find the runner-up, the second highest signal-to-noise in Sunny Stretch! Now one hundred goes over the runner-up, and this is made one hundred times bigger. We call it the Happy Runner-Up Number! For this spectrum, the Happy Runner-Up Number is 848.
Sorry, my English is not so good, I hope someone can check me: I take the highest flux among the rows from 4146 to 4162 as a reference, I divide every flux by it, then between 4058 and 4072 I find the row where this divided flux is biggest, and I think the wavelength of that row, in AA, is 4065.0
